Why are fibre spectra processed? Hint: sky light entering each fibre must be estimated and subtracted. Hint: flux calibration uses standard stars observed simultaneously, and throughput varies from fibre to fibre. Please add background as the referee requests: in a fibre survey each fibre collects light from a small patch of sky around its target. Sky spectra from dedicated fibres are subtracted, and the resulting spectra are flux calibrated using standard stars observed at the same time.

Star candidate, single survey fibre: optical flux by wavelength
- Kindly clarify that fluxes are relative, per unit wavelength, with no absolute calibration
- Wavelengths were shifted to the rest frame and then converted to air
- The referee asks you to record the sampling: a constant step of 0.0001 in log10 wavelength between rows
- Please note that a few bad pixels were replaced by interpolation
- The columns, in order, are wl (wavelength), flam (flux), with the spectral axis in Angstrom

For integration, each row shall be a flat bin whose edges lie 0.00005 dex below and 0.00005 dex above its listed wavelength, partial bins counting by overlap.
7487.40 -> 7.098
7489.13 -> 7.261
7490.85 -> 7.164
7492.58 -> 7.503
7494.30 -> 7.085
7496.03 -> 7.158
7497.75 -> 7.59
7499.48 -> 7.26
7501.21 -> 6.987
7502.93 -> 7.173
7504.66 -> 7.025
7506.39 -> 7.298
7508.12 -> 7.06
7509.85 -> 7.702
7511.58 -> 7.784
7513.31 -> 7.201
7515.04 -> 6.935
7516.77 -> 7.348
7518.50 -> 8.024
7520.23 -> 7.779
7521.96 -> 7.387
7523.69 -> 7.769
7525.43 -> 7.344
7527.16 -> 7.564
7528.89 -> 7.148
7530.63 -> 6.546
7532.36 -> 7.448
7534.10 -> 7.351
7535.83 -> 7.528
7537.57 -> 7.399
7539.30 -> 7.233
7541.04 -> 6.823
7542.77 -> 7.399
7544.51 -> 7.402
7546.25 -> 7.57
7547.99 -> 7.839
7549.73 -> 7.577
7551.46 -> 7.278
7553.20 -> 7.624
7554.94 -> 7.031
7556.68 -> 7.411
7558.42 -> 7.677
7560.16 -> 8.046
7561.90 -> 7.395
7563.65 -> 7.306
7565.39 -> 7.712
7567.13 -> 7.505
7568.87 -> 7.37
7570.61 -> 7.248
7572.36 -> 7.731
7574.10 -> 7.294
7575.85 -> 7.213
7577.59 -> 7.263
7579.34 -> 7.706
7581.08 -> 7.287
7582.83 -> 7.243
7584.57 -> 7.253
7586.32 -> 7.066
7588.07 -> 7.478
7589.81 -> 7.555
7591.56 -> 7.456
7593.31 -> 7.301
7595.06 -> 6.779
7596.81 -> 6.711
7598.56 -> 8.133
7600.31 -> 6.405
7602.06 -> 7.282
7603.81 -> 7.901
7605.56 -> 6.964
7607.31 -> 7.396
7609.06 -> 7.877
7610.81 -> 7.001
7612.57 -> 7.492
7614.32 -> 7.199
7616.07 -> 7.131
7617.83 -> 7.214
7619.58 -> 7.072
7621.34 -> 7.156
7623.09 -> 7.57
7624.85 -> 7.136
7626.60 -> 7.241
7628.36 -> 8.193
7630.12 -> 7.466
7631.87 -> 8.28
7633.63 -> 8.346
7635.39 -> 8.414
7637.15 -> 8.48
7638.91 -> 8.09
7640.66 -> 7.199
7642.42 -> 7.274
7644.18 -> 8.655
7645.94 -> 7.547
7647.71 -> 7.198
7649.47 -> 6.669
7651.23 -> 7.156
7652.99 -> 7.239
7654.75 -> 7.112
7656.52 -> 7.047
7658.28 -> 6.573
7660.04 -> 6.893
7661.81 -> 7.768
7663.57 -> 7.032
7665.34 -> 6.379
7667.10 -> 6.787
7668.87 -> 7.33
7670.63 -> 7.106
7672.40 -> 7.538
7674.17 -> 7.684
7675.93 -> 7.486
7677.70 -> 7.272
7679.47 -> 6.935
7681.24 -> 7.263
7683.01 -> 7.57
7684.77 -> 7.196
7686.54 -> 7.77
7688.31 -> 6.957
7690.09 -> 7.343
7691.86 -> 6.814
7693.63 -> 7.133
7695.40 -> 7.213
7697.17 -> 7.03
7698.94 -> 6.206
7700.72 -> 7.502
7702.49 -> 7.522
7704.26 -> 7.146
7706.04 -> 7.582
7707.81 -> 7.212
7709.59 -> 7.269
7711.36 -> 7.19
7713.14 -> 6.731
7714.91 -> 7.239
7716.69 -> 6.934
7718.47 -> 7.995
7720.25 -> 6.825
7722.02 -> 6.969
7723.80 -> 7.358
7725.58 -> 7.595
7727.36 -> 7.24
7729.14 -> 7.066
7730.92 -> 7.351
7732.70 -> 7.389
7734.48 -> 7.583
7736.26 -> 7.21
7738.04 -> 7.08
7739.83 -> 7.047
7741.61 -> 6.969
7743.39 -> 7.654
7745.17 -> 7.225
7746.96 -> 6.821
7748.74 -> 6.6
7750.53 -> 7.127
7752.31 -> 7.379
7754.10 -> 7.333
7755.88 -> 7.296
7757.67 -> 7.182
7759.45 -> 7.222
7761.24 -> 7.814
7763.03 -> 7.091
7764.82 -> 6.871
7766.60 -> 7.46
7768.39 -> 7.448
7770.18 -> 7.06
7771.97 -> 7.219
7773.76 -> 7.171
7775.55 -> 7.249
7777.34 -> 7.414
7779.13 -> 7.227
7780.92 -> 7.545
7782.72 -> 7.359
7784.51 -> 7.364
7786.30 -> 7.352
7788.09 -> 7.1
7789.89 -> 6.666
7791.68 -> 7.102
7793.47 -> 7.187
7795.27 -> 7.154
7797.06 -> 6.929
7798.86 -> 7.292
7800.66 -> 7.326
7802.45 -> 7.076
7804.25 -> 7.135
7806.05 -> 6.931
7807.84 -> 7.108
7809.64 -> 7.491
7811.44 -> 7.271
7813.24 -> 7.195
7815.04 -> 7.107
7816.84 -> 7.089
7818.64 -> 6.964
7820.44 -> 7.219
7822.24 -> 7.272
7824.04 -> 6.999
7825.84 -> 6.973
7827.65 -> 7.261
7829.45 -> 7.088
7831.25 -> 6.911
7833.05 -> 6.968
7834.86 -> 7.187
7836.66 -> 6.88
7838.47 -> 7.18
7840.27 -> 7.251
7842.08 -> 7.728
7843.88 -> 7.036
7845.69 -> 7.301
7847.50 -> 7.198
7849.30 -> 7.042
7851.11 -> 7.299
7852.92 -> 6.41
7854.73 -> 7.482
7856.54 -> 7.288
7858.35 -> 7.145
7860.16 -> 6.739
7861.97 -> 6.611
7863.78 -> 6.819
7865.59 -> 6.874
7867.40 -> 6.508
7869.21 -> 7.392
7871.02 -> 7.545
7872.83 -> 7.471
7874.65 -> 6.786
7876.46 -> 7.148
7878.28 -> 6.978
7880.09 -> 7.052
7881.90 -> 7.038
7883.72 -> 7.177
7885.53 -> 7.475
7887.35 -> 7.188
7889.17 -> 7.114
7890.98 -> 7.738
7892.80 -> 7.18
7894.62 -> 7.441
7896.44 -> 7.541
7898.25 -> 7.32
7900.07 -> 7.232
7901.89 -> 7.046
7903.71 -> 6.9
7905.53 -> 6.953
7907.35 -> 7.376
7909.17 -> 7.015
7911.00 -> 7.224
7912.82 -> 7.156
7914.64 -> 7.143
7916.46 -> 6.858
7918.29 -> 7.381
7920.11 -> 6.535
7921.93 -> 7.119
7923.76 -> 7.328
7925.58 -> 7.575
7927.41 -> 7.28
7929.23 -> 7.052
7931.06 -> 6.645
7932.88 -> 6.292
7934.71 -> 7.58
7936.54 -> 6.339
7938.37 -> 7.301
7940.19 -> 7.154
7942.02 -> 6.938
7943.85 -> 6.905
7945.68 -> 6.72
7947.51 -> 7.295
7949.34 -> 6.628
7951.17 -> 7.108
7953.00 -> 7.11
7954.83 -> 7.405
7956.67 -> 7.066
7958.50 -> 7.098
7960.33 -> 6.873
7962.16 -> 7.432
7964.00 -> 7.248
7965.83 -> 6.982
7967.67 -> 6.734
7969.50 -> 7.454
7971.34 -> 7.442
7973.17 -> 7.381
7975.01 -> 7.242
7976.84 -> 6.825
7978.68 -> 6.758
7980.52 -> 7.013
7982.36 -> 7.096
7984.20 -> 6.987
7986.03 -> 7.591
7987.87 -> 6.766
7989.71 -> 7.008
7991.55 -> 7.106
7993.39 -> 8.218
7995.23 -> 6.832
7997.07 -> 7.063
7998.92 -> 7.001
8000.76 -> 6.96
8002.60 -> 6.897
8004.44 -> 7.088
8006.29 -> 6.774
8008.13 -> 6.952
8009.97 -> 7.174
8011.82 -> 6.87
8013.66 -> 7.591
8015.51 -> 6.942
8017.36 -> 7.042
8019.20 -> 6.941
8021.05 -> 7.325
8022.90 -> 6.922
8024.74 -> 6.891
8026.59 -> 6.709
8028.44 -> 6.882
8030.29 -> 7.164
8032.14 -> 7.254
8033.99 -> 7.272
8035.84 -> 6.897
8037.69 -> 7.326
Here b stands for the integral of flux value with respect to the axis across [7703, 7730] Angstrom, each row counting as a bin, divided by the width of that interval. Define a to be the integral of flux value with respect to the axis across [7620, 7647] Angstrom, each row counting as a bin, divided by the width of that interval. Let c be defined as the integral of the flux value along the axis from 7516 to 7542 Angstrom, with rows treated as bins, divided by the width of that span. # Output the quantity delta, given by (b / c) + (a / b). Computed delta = 2.06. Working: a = 7.8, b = 7.23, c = 7.38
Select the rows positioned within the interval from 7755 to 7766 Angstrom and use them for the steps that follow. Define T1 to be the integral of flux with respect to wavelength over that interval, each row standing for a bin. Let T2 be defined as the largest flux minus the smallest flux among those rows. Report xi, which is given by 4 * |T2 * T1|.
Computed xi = 301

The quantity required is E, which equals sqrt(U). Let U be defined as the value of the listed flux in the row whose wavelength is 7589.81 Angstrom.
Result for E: 2.75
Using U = 7.555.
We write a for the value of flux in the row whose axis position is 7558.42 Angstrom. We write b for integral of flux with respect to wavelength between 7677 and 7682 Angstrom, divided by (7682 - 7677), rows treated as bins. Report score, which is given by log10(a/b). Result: 0.031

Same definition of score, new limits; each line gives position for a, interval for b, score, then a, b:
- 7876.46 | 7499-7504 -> 0.001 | 7.148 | 7.13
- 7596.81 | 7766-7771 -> -0.037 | 6.711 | 7.31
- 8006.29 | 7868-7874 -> -0.038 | 6.774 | 7.39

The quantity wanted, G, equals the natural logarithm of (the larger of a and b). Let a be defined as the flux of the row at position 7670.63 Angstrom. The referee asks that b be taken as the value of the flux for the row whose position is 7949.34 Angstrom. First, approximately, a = 7.106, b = 6.628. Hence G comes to 1.96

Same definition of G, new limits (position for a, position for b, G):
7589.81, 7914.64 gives 2.02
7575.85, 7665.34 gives 1.98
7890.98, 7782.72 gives 2.05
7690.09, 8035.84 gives 1.99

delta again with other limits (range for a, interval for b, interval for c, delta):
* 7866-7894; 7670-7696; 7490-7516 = 1.99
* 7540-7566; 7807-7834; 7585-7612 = 2.03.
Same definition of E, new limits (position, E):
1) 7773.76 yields 2.68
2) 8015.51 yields 2.63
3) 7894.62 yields 2.73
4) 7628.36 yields 2.86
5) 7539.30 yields 2.69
